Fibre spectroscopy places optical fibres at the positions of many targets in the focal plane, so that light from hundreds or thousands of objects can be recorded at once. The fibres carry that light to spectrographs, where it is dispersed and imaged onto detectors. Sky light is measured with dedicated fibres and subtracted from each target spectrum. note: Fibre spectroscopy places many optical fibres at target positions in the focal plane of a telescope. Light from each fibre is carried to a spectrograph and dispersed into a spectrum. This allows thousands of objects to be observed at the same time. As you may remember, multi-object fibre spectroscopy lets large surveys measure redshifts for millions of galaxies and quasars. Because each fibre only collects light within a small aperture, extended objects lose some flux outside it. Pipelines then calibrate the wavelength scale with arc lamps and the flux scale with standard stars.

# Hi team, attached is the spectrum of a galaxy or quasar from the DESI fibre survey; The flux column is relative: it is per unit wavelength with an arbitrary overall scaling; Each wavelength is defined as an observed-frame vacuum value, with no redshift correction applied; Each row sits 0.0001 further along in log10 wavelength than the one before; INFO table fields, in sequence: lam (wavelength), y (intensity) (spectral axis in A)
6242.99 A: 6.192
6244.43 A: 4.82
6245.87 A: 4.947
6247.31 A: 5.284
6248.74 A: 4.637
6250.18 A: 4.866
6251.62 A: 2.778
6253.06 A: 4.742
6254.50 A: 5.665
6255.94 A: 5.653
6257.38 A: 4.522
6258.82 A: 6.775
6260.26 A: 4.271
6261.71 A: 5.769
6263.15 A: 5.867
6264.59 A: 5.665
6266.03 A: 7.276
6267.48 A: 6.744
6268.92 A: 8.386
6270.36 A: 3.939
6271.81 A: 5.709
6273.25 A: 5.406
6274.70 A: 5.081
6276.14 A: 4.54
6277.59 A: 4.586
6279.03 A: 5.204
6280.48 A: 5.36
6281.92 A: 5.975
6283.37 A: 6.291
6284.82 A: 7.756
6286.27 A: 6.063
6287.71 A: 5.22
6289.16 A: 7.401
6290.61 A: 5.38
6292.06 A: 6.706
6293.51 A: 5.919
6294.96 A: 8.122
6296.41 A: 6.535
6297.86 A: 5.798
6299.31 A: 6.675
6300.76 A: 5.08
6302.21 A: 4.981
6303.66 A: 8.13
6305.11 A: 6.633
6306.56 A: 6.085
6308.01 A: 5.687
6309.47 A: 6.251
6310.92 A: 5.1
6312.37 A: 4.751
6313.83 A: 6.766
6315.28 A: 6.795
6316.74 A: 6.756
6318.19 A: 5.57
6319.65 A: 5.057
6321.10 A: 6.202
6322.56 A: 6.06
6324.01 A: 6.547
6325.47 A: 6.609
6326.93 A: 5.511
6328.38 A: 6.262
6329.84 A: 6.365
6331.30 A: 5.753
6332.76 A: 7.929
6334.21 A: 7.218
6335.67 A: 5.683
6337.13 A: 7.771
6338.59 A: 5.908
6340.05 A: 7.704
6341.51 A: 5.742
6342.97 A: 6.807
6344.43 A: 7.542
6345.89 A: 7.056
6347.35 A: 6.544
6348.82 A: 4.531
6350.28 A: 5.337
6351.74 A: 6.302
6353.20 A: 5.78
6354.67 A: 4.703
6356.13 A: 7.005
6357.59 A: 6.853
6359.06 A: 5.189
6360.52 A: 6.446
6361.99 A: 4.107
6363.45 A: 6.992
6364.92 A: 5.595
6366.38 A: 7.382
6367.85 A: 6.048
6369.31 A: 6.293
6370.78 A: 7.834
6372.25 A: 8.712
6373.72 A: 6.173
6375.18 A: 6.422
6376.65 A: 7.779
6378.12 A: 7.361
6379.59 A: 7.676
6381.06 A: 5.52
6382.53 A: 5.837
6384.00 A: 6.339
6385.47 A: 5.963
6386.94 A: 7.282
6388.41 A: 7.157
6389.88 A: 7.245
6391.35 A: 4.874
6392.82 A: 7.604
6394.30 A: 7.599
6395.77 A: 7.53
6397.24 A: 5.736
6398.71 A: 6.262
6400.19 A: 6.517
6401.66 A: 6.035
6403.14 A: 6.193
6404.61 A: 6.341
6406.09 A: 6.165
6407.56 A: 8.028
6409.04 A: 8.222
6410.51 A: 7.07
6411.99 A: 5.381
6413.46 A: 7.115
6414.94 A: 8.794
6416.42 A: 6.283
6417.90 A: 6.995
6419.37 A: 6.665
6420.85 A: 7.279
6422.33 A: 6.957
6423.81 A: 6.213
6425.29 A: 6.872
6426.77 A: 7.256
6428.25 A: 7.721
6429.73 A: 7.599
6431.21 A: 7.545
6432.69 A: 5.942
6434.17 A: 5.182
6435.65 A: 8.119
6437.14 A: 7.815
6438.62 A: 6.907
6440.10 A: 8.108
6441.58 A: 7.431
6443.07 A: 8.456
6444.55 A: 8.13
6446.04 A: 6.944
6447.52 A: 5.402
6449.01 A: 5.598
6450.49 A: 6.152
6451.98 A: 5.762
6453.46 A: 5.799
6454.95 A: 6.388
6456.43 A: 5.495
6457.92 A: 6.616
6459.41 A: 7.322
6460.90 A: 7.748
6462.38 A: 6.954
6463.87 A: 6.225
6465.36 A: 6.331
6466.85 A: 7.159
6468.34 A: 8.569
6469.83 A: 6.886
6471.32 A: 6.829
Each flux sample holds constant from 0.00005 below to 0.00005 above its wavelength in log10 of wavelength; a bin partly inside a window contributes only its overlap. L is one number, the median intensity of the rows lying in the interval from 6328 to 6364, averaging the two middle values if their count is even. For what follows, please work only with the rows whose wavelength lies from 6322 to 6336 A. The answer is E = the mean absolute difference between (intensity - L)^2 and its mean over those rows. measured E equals 0.48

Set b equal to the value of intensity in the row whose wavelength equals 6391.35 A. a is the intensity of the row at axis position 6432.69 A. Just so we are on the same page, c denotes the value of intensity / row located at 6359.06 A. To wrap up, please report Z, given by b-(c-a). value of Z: 5.63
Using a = 5.942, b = 4.874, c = 5.189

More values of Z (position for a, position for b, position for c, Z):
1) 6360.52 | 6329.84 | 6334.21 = 5.59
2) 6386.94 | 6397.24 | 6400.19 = 6.50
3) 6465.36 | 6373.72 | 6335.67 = 6.82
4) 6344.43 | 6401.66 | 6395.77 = 6.05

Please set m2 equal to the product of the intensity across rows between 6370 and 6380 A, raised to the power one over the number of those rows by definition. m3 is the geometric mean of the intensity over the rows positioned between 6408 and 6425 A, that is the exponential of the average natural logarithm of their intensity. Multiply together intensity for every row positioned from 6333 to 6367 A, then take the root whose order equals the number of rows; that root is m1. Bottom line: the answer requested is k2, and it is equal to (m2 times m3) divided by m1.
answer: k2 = 8.3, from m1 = 6.2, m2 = 7.38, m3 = 6.9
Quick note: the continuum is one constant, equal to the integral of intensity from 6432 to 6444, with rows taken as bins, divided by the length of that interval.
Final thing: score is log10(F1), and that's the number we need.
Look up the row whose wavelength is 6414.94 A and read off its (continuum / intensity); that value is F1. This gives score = -0.08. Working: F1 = 0.8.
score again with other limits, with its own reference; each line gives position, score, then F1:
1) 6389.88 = 0.00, 1.0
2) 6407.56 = -0.04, 0.9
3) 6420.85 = 0.00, 1.0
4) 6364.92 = 0.11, 1.3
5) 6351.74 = 0.06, 1.2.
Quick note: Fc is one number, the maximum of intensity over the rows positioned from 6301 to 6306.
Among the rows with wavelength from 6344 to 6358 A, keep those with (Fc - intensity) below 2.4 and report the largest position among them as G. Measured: 6357.59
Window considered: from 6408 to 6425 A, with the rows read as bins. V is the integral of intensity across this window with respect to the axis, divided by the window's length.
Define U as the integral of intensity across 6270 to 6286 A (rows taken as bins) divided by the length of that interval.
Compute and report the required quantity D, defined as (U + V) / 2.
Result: 6.25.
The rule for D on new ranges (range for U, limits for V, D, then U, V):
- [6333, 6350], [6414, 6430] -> 6.86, 6.60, 7.1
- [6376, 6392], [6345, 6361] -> 6.31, 6.64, 6.0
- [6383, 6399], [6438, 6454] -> 6.75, 6.69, 6.8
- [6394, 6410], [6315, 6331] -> 6.45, 6.77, 6.1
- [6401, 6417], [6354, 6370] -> 6.47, 6.88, 6.1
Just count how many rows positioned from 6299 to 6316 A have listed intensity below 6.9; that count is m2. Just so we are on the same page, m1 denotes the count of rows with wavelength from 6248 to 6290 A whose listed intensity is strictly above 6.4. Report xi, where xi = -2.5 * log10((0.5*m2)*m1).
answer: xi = -3.8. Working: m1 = 6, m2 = 11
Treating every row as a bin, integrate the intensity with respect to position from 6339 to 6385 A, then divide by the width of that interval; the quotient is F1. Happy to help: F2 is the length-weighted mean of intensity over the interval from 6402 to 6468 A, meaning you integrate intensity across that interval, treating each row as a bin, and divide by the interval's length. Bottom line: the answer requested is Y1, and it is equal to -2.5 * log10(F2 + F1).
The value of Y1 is -2.81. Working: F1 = 6.43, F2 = 6.9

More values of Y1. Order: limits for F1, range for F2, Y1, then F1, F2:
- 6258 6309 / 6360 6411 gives -2.76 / 6.03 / 6.7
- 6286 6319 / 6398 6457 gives -2.79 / 6.19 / 6.8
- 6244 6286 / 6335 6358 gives -2.68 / 5.48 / 6.3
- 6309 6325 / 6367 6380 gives -2.80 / 5.99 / 7.1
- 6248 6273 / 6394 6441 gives -2.74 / 5.49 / 6.9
